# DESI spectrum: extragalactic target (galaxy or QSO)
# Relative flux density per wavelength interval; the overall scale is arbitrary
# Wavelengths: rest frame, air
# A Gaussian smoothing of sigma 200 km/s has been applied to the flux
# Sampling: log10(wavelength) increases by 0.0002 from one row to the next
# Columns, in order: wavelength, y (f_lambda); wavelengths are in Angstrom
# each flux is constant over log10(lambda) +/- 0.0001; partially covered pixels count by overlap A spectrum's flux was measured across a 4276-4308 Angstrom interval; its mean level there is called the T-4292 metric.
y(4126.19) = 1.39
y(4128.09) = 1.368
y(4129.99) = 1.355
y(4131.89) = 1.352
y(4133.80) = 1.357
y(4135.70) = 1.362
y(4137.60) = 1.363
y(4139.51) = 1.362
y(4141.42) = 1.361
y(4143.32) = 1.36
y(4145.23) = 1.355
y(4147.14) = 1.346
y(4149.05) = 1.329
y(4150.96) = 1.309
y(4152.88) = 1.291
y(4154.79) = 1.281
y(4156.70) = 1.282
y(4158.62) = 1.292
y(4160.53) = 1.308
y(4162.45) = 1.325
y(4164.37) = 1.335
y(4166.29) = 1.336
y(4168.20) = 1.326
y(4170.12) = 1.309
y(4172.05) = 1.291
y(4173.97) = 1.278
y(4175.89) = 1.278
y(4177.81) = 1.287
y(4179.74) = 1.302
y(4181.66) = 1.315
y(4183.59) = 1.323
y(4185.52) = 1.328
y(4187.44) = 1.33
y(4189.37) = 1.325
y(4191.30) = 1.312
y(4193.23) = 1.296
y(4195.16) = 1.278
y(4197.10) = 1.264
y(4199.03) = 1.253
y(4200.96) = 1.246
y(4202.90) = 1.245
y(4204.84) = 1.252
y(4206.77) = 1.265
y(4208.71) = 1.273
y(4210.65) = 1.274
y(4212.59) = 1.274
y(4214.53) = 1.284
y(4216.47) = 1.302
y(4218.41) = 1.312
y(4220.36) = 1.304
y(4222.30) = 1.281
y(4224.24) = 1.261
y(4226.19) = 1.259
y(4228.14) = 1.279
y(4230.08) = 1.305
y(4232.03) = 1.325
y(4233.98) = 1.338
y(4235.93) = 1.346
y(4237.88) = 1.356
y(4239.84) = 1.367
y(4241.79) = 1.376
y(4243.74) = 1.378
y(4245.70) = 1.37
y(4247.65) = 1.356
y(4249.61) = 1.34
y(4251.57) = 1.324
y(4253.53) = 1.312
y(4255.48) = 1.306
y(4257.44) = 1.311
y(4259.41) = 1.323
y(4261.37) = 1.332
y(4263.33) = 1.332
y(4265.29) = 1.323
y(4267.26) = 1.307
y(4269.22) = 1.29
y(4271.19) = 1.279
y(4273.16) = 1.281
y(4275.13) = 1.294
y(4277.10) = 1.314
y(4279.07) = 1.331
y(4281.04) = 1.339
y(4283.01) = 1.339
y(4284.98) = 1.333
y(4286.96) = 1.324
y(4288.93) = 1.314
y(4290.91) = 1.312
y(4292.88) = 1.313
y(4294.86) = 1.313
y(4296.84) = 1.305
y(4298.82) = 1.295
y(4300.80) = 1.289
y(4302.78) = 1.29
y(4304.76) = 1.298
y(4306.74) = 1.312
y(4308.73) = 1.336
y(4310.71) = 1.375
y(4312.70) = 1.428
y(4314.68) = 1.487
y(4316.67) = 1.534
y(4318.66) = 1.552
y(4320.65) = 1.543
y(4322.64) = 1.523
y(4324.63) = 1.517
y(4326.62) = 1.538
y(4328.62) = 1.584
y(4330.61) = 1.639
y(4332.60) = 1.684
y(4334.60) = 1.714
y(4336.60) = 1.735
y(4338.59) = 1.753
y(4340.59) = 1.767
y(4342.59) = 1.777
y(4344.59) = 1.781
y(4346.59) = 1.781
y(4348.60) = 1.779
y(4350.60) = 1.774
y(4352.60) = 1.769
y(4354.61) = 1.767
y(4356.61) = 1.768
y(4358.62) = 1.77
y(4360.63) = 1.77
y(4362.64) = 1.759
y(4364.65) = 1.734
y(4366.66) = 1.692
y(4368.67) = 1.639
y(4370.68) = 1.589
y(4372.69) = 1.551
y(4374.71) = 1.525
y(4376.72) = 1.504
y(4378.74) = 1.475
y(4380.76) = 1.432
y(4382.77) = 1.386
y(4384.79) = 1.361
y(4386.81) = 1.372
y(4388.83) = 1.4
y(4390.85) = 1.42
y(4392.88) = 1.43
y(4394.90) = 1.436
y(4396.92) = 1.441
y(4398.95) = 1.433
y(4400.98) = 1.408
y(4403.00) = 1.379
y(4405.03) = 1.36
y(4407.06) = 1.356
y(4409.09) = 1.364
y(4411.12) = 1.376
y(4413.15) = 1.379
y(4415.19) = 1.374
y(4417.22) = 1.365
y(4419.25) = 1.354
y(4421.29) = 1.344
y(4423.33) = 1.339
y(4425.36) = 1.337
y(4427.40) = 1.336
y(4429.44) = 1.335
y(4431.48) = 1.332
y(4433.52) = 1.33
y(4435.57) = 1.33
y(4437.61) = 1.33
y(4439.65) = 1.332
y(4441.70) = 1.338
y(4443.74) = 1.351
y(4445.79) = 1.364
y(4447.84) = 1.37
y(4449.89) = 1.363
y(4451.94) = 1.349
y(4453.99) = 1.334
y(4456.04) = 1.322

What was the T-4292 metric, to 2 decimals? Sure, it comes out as 1.31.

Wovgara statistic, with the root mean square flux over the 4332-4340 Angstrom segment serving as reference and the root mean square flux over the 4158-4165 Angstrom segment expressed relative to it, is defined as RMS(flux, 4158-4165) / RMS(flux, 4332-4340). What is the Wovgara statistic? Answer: 0.76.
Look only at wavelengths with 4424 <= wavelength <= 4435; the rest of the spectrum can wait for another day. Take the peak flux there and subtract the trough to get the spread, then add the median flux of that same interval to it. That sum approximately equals 1.34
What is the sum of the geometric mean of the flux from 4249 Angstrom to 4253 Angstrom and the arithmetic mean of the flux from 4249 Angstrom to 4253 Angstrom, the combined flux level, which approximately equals 2.66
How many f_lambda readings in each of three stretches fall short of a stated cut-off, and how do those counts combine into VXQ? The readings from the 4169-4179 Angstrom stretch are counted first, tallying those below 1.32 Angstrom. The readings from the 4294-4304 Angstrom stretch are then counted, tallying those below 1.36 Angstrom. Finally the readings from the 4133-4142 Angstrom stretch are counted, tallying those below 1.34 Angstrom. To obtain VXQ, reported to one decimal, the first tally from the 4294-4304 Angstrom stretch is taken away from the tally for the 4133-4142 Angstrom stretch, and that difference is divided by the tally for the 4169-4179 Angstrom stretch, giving -1.0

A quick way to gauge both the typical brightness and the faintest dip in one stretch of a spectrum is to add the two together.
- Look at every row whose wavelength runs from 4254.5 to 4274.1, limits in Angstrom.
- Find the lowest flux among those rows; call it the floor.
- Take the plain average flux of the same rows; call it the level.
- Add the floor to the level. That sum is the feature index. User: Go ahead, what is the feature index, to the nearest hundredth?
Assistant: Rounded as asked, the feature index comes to 2.59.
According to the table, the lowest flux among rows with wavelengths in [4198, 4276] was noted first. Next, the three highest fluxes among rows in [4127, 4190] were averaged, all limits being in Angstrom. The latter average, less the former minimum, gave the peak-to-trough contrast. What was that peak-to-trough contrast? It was 0.12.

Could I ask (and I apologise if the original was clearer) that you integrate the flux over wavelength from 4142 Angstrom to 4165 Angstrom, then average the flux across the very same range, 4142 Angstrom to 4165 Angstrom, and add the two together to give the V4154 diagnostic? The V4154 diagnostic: 31.6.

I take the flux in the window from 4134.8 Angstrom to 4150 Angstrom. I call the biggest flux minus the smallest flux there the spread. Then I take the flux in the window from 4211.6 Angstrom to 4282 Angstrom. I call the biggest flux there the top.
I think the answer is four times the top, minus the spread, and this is 5.48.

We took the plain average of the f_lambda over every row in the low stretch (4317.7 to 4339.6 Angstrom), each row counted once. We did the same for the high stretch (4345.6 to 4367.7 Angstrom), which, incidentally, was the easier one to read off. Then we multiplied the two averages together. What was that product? 2.85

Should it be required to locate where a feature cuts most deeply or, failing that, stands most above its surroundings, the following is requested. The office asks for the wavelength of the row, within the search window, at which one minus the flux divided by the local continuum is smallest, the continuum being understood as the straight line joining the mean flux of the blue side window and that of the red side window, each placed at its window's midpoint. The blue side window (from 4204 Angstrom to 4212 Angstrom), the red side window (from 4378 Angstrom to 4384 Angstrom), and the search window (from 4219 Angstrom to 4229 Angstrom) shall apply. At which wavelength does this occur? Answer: 4220.36 Angstrom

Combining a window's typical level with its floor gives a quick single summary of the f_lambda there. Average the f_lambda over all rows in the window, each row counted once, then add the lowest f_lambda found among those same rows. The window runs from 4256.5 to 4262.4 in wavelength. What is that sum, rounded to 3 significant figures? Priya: 2.63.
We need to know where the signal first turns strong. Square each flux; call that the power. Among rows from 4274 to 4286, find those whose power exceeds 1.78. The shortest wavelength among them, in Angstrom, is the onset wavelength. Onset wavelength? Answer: 4281.04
